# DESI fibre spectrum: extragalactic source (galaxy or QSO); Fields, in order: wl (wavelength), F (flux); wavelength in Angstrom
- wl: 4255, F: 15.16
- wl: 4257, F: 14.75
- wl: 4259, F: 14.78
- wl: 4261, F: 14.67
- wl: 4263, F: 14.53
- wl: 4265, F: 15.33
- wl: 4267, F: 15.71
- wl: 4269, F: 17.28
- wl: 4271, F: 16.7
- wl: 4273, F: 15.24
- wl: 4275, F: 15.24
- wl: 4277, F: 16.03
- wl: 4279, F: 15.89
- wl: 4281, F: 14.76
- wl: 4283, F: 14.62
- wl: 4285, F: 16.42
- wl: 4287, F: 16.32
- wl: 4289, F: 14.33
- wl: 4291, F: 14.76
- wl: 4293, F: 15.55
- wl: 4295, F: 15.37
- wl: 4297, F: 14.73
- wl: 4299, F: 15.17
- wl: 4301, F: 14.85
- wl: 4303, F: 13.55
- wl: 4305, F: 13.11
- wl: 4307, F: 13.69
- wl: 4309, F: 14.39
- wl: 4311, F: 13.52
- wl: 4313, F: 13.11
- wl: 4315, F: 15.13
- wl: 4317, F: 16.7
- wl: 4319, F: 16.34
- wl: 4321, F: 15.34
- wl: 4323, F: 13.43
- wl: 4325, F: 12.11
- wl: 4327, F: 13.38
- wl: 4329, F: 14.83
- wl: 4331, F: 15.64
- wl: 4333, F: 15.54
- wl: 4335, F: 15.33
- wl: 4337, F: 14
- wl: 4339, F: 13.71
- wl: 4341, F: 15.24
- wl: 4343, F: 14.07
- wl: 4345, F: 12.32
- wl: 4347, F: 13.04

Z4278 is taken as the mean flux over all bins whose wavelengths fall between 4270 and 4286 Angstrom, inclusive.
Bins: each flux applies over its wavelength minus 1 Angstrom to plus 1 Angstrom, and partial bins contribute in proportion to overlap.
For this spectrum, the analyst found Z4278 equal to 15.6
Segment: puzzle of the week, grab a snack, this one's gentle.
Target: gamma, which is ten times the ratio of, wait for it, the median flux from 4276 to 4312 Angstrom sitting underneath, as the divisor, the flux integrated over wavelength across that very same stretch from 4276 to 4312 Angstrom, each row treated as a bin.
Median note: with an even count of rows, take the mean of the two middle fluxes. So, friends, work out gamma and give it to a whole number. 362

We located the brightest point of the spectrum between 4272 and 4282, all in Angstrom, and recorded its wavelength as 4277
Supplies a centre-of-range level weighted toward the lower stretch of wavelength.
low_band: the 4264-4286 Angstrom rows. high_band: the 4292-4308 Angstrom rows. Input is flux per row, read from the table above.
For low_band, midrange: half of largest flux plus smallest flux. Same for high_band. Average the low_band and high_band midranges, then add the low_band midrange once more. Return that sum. 31.09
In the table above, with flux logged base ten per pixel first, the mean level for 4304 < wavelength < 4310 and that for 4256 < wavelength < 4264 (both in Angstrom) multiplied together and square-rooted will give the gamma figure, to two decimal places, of 1.15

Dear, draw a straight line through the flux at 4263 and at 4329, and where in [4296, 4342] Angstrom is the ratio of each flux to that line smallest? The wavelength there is 4325 Angstrom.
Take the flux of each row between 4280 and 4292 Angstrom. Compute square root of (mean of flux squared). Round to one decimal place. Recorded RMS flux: 15.2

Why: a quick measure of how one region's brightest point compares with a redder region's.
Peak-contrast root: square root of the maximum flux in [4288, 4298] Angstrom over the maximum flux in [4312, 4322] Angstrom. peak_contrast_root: 0.96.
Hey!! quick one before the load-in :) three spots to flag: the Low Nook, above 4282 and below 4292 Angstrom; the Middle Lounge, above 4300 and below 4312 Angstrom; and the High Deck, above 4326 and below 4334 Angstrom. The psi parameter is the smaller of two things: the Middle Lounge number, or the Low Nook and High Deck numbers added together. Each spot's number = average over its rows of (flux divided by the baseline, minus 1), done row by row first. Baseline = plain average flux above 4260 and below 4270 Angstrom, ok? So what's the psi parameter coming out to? -0.107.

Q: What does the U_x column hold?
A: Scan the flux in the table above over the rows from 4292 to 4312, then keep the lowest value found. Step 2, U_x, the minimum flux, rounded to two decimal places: 13.11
